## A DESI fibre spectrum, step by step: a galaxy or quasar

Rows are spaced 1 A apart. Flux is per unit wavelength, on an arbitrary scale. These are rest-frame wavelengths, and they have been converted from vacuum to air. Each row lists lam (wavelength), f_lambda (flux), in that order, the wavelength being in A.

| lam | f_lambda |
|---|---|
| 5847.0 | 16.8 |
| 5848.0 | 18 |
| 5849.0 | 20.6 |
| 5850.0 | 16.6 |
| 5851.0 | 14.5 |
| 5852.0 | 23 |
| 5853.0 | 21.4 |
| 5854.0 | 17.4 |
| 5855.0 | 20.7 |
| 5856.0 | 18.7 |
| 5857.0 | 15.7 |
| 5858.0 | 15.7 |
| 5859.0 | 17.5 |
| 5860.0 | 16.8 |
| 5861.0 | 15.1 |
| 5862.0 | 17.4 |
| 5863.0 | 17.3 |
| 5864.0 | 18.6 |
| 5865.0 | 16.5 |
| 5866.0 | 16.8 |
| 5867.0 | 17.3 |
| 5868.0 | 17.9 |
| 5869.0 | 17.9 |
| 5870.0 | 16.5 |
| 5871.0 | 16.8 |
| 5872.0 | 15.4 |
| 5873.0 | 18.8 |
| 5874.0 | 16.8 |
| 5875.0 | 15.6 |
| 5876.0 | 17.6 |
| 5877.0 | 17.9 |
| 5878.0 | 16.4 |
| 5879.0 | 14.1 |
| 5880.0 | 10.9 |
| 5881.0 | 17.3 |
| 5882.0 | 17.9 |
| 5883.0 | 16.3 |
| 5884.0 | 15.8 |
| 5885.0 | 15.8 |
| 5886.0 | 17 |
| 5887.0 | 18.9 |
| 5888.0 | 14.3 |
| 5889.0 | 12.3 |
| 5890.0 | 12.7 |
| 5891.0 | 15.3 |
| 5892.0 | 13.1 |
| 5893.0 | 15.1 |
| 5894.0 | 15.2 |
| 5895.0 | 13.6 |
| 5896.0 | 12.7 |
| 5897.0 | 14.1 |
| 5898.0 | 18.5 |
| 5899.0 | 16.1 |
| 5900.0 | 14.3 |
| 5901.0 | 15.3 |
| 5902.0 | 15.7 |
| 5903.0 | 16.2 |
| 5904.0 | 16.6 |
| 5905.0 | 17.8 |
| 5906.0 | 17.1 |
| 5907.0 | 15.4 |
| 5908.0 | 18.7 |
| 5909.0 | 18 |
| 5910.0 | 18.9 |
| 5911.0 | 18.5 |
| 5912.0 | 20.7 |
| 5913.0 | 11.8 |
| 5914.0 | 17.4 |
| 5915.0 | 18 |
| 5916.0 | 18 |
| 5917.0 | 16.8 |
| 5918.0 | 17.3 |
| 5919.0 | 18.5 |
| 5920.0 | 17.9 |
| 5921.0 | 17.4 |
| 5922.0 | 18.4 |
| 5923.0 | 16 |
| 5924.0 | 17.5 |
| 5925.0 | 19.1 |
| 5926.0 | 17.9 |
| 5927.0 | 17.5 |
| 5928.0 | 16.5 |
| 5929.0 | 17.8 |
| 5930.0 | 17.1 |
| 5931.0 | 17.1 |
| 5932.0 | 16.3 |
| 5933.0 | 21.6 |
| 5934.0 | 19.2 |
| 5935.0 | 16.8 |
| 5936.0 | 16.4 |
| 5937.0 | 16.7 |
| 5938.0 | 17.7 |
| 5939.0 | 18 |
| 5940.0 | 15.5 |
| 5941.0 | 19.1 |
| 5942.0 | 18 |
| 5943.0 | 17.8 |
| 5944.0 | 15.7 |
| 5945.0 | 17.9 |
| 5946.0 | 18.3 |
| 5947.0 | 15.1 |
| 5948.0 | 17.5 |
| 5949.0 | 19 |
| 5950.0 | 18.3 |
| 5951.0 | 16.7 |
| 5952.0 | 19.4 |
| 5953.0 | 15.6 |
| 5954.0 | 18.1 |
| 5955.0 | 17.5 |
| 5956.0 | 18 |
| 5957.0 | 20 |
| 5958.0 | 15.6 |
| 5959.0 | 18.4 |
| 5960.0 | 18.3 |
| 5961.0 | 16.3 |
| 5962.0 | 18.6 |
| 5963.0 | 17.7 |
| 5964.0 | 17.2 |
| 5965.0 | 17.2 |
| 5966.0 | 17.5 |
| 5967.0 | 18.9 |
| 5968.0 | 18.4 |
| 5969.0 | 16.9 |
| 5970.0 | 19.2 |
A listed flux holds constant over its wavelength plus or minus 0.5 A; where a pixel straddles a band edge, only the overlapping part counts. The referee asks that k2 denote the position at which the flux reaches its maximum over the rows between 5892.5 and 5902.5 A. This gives 5898.0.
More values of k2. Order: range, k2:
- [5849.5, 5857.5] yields 5852.0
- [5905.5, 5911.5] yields 5910.0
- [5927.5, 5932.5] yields 5929.0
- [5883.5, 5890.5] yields 5887.0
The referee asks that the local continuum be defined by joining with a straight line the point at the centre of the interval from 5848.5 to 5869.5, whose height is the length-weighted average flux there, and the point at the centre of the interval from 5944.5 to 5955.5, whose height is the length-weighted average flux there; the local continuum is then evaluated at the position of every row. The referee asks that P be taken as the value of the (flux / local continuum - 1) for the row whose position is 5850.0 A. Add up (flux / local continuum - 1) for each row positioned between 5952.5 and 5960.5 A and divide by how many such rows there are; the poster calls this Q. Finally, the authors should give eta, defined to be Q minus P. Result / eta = 0.07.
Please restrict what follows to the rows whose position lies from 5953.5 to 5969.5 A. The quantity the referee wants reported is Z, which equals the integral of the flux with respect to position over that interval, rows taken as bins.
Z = 285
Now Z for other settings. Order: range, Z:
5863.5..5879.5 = 271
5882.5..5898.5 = 241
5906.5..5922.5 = 282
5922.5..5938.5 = 281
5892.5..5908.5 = 252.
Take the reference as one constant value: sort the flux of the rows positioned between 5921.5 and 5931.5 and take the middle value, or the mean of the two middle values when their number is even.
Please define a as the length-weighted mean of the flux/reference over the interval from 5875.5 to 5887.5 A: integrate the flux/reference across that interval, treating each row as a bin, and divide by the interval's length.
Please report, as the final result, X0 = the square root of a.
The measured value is 0.97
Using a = 0.93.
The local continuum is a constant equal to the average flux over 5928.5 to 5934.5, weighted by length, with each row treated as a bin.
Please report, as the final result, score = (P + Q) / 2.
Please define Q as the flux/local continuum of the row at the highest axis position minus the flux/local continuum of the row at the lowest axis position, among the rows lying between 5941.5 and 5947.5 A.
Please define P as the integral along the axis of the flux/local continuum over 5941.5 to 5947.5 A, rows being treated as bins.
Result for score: 2.7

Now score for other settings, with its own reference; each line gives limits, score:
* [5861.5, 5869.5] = 3.9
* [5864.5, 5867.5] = 1.4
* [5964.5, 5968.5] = 2.0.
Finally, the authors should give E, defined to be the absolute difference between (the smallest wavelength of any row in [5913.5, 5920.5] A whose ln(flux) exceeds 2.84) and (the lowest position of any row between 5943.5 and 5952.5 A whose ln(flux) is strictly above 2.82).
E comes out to 31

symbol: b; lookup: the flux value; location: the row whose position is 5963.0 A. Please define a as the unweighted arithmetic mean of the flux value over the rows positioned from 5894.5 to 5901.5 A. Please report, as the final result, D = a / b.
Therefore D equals 0.84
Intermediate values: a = 14.9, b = 17.7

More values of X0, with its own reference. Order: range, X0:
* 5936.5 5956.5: 1.00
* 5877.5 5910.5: 0.95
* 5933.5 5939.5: 1.00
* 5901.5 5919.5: 0.99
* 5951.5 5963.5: 1.01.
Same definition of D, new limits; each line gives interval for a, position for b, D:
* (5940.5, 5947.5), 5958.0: 1.12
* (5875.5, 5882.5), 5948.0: 0.92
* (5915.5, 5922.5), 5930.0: 1.04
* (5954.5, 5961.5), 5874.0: 1.06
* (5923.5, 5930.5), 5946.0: 0.96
